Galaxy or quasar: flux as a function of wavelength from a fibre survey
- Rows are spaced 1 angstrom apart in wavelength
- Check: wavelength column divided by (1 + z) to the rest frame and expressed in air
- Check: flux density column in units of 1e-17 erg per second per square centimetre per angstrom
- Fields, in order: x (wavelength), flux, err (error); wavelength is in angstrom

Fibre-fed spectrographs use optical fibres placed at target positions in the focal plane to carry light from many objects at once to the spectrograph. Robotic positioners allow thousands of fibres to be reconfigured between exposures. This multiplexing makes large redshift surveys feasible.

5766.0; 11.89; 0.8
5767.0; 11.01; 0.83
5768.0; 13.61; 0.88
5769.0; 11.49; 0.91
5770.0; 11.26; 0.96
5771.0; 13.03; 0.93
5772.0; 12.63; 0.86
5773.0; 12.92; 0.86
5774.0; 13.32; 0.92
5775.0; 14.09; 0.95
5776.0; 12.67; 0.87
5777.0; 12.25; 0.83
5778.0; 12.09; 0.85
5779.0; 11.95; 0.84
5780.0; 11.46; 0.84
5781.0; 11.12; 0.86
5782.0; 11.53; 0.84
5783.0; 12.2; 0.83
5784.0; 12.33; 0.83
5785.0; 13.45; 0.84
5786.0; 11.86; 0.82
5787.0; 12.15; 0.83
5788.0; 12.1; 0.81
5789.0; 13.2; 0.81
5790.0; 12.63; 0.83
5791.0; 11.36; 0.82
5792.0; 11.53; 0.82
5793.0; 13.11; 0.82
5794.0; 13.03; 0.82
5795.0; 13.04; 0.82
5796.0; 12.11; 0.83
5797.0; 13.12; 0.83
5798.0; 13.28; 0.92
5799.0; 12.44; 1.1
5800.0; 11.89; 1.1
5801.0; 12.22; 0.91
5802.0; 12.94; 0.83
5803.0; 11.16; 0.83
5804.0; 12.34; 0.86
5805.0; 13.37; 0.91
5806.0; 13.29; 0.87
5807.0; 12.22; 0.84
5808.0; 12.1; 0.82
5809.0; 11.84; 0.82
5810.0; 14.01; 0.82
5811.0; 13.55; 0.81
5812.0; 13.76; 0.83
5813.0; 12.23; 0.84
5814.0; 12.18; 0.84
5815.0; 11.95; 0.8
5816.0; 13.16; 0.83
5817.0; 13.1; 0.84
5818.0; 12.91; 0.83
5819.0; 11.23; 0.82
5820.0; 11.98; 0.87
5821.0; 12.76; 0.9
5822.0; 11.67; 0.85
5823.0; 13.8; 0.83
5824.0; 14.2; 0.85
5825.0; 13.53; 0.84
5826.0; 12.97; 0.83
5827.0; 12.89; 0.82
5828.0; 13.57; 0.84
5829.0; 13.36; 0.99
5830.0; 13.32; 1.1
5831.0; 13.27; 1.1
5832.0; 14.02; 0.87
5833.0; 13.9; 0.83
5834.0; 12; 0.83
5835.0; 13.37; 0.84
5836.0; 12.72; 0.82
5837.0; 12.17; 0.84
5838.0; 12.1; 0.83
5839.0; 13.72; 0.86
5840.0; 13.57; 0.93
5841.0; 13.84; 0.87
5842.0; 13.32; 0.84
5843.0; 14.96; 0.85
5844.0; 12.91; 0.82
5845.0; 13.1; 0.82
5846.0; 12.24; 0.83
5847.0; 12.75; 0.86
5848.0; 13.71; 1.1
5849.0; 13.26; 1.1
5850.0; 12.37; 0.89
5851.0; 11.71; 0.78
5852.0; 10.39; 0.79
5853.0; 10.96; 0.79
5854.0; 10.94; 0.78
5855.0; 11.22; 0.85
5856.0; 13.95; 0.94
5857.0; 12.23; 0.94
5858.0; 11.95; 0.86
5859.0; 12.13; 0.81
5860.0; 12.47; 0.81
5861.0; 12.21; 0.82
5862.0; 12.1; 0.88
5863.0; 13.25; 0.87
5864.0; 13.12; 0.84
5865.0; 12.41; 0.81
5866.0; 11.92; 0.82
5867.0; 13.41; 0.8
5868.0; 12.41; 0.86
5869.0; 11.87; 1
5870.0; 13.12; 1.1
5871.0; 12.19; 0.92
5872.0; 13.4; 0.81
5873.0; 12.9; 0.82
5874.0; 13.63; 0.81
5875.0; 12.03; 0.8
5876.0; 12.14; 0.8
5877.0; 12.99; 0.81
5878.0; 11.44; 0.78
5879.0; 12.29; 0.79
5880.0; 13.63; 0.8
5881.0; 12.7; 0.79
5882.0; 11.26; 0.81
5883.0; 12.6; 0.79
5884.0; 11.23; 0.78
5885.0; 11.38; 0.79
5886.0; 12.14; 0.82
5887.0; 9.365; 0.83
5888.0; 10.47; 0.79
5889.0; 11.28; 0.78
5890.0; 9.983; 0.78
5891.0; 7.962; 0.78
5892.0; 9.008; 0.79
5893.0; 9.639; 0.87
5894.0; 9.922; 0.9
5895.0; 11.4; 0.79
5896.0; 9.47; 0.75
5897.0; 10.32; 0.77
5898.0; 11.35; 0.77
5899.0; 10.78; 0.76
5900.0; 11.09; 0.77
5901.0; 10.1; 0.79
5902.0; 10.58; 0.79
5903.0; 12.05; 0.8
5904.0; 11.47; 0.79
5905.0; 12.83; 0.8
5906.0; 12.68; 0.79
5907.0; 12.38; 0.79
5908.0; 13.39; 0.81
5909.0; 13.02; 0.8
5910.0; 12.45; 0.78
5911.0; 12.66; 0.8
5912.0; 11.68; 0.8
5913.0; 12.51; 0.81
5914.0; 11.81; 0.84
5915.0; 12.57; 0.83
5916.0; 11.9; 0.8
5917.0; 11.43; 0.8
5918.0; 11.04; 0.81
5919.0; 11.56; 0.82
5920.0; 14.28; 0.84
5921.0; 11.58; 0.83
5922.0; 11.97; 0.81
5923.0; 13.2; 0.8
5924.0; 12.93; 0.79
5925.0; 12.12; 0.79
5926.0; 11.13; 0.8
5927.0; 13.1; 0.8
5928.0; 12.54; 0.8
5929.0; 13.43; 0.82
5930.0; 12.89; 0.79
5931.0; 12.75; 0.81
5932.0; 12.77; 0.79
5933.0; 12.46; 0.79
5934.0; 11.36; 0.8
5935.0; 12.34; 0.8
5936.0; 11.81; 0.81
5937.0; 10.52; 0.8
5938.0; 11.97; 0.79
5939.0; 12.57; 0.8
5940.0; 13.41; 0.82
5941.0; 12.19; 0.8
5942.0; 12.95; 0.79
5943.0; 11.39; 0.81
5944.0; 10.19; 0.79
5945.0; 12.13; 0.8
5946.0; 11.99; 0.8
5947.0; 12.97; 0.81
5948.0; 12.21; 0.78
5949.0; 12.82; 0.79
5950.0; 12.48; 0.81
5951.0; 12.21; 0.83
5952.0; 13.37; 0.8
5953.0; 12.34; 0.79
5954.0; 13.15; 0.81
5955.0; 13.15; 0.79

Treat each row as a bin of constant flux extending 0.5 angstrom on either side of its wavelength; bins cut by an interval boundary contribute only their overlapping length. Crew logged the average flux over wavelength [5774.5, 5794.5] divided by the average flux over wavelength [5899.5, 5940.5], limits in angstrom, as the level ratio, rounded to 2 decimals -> 1.01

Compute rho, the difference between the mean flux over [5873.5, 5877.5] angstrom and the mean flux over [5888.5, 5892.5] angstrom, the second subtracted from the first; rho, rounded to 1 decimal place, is 3.1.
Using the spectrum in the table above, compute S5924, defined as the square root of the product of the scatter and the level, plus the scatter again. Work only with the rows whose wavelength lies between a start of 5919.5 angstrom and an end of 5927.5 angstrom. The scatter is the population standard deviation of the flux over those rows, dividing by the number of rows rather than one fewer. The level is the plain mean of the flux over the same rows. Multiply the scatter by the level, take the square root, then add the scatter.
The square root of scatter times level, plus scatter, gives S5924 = 4.4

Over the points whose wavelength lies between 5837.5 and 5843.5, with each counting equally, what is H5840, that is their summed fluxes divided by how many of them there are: 13.6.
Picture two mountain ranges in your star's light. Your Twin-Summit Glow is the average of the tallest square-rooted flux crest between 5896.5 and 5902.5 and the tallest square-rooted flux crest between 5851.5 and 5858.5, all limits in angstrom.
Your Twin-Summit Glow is 3.55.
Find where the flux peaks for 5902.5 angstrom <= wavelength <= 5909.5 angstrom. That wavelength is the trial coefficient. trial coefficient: 5908.0 angstrom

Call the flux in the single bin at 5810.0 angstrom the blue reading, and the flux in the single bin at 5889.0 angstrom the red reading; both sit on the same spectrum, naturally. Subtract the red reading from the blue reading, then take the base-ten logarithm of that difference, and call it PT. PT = 0.4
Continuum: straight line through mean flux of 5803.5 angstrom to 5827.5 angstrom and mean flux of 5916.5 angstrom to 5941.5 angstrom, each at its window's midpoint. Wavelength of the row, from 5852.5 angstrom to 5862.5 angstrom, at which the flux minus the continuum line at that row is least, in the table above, 5854.0 angstrom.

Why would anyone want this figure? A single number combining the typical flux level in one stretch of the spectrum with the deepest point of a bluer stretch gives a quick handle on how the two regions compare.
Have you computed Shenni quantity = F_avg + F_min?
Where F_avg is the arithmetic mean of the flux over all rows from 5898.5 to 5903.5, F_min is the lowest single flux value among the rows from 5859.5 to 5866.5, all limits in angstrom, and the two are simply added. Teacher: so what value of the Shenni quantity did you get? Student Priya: 22.8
